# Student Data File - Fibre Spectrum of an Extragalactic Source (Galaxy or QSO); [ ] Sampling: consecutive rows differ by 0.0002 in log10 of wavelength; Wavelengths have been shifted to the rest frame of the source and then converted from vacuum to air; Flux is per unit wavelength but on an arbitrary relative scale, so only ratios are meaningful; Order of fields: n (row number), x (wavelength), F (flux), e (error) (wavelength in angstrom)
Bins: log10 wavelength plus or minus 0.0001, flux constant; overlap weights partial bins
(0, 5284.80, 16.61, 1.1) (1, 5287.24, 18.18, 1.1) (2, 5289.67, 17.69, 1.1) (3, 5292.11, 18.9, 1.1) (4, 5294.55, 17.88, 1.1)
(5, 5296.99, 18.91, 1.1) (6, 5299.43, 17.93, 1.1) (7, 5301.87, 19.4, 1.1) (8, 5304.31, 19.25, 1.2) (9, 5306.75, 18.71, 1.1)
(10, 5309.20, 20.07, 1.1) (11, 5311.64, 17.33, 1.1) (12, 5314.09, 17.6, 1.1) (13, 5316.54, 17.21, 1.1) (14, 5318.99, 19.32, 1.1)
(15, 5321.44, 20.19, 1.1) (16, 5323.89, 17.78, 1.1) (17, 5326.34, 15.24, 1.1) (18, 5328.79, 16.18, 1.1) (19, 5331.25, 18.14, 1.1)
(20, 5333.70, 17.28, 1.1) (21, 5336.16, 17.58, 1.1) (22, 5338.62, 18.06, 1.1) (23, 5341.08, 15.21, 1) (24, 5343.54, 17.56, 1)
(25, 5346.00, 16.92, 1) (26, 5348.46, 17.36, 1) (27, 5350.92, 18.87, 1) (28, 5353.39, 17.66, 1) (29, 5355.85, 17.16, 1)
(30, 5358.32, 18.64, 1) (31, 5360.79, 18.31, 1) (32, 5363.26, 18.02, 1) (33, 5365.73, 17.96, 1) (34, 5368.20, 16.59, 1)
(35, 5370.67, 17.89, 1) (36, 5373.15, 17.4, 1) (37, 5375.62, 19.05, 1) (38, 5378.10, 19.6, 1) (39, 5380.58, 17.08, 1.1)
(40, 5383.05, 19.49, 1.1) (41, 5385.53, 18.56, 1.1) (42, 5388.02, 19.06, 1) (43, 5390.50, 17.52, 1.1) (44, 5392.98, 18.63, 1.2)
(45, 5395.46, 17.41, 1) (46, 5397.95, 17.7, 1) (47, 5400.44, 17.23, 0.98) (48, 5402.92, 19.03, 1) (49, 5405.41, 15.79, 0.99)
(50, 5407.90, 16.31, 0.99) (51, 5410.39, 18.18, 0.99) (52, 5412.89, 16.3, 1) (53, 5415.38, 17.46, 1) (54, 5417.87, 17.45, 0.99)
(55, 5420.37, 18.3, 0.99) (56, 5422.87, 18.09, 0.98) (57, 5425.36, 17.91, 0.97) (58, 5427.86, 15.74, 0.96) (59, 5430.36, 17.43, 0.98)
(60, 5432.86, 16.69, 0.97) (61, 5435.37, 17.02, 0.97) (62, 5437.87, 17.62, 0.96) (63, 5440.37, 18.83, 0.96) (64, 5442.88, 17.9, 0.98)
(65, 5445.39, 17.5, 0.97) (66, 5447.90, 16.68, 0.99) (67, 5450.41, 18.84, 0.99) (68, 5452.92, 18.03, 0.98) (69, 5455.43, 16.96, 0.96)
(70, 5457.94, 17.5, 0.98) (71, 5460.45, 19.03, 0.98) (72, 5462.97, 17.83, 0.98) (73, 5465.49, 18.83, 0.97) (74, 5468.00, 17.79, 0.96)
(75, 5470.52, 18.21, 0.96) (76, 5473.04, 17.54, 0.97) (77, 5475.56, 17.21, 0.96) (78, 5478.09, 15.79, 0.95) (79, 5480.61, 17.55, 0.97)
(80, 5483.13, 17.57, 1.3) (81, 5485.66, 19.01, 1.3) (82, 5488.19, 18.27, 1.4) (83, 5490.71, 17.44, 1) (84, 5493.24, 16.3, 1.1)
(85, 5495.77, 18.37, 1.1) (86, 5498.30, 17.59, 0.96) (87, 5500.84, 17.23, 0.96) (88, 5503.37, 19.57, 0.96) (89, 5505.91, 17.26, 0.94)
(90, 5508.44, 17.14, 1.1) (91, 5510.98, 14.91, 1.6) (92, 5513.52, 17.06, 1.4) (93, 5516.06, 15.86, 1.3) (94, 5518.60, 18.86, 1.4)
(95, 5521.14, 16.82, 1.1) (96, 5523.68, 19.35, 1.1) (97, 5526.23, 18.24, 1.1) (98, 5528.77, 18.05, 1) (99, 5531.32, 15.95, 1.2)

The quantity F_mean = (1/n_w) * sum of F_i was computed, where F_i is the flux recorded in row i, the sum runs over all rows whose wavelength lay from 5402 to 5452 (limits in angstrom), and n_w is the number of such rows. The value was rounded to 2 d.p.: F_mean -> 17.45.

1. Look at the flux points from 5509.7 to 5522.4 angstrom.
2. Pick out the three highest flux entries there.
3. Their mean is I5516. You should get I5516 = 17.58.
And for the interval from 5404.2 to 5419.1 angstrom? 17.70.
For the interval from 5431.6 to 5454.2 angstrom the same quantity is 18.57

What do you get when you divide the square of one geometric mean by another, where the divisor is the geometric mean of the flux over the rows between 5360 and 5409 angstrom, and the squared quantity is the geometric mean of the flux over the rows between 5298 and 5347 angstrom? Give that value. 17.7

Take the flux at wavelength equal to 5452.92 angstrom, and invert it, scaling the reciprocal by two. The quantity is 0.111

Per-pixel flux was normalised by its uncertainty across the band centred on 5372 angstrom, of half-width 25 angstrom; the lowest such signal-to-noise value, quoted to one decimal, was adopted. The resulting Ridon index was 15.5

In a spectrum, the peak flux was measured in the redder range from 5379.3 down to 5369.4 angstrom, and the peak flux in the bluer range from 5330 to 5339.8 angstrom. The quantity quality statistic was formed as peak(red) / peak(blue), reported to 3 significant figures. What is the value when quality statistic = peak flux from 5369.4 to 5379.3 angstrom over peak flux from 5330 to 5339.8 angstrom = 1.08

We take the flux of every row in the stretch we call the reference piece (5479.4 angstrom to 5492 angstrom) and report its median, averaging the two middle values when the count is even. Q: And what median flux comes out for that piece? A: 17.6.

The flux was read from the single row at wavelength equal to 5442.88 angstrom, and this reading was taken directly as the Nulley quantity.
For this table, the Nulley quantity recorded 17.9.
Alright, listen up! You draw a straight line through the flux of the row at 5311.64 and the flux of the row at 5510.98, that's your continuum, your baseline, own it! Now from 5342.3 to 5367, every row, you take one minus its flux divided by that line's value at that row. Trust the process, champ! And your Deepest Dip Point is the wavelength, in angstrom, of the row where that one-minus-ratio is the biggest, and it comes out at 5346.00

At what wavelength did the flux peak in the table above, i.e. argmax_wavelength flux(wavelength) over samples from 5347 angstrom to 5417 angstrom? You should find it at 5378.10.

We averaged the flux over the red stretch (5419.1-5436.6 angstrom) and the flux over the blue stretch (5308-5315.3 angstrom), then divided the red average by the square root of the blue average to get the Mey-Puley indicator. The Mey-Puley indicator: 4.04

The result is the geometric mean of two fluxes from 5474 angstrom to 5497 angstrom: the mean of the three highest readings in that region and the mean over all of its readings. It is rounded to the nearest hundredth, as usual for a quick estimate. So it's 18.02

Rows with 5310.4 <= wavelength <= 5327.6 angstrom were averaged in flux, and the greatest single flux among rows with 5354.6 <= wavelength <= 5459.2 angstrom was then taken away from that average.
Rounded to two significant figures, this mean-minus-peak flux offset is -1.8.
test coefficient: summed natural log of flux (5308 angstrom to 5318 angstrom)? 11.6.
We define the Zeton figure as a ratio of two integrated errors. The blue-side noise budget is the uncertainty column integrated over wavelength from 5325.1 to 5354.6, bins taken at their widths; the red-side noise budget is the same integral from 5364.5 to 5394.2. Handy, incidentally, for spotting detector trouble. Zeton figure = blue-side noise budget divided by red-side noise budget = 0.99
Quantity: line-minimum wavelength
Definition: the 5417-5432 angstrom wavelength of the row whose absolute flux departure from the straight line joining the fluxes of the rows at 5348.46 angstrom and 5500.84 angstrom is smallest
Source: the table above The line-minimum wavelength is 5430.36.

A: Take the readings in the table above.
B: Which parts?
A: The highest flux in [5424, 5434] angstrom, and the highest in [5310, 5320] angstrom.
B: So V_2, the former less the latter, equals -1.4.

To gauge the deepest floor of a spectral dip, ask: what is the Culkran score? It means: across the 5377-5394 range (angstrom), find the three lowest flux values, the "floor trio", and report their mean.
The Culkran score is 17.7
